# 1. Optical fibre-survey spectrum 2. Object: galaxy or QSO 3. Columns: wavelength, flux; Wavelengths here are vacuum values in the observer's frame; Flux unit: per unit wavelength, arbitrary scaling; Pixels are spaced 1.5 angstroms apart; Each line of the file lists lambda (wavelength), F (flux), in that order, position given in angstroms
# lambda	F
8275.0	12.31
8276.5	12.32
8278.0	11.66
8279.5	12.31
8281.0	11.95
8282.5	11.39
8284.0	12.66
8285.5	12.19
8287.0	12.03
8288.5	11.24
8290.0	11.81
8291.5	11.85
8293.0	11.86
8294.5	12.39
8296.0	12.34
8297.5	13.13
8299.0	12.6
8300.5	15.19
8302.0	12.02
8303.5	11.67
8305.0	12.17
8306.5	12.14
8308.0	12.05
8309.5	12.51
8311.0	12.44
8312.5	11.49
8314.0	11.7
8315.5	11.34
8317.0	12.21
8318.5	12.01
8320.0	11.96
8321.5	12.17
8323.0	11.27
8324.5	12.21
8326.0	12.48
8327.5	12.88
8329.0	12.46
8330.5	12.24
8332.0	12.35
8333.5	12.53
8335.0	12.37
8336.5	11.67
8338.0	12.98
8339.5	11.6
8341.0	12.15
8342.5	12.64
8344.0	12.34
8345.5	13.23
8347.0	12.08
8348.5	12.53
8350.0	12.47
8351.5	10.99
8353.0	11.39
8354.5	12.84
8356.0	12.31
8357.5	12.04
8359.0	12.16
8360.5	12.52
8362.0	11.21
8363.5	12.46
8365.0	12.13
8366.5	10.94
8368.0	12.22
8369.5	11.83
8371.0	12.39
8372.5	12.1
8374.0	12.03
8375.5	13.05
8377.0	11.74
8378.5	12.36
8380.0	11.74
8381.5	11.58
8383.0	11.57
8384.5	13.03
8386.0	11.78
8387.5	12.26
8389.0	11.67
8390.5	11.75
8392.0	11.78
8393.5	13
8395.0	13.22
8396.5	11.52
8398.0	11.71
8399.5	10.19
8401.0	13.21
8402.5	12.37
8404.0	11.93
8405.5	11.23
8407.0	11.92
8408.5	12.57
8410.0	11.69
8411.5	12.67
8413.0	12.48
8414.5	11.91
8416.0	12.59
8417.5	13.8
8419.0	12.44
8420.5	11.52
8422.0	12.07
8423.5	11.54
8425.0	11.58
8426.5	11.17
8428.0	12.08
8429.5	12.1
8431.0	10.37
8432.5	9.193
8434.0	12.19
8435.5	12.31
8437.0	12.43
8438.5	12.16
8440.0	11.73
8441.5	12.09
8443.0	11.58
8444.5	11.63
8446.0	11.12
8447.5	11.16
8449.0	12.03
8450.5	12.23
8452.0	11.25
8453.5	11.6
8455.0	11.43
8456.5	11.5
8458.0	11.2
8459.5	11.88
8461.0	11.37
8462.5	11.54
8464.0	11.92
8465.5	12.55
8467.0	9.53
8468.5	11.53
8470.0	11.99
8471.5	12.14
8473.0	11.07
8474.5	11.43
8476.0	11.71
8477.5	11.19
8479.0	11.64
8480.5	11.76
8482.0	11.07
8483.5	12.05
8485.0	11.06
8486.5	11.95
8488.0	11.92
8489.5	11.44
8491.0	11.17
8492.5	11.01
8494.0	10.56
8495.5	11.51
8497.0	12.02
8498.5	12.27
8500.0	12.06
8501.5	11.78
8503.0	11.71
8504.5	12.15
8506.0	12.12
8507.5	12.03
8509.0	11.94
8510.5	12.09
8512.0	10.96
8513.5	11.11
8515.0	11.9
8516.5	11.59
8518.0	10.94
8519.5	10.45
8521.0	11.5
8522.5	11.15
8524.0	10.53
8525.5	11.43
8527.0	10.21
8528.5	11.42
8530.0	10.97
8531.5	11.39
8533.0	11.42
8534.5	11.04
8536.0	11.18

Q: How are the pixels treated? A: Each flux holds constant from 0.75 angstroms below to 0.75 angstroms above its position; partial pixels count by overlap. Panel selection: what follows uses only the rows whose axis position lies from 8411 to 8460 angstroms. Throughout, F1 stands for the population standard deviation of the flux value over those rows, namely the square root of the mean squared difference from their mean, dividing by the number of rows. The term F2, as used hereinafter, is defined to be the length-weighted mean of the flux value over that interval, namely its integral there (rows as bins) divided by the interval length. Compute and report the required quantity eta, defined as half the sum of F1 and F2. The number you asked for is 6.27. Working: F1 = 0.76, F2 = 11.8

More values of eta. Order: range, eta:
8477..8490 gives 5.97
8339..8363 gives 6.37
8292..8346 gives 6.48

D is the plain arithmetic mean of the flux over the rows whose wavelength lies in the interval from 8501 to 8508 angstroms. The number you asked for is 12.0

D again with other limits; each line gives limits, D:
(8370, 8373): 12.2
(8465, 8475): 11.5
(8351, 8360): 12.0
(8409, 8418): 12.5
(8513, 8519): 11.4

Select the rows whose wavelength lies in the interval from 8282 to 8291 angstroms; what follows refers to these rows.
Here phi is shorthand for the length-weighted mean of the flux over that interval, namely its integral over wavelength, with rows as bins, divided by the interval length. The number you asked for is 11.9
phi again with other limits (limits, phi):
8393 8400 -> 12.0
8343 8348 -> 12.6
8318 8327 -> 12.0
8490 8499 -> 11.4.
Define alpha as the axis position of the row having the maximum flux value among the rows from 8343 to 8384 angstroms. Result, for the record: 8345.5 angstroms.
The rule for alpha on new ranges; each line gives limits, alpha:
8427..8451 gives 8437.0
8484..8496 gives 8486.5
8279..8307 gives 8300.5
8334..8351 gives 8345.5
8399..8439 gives 8417.5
